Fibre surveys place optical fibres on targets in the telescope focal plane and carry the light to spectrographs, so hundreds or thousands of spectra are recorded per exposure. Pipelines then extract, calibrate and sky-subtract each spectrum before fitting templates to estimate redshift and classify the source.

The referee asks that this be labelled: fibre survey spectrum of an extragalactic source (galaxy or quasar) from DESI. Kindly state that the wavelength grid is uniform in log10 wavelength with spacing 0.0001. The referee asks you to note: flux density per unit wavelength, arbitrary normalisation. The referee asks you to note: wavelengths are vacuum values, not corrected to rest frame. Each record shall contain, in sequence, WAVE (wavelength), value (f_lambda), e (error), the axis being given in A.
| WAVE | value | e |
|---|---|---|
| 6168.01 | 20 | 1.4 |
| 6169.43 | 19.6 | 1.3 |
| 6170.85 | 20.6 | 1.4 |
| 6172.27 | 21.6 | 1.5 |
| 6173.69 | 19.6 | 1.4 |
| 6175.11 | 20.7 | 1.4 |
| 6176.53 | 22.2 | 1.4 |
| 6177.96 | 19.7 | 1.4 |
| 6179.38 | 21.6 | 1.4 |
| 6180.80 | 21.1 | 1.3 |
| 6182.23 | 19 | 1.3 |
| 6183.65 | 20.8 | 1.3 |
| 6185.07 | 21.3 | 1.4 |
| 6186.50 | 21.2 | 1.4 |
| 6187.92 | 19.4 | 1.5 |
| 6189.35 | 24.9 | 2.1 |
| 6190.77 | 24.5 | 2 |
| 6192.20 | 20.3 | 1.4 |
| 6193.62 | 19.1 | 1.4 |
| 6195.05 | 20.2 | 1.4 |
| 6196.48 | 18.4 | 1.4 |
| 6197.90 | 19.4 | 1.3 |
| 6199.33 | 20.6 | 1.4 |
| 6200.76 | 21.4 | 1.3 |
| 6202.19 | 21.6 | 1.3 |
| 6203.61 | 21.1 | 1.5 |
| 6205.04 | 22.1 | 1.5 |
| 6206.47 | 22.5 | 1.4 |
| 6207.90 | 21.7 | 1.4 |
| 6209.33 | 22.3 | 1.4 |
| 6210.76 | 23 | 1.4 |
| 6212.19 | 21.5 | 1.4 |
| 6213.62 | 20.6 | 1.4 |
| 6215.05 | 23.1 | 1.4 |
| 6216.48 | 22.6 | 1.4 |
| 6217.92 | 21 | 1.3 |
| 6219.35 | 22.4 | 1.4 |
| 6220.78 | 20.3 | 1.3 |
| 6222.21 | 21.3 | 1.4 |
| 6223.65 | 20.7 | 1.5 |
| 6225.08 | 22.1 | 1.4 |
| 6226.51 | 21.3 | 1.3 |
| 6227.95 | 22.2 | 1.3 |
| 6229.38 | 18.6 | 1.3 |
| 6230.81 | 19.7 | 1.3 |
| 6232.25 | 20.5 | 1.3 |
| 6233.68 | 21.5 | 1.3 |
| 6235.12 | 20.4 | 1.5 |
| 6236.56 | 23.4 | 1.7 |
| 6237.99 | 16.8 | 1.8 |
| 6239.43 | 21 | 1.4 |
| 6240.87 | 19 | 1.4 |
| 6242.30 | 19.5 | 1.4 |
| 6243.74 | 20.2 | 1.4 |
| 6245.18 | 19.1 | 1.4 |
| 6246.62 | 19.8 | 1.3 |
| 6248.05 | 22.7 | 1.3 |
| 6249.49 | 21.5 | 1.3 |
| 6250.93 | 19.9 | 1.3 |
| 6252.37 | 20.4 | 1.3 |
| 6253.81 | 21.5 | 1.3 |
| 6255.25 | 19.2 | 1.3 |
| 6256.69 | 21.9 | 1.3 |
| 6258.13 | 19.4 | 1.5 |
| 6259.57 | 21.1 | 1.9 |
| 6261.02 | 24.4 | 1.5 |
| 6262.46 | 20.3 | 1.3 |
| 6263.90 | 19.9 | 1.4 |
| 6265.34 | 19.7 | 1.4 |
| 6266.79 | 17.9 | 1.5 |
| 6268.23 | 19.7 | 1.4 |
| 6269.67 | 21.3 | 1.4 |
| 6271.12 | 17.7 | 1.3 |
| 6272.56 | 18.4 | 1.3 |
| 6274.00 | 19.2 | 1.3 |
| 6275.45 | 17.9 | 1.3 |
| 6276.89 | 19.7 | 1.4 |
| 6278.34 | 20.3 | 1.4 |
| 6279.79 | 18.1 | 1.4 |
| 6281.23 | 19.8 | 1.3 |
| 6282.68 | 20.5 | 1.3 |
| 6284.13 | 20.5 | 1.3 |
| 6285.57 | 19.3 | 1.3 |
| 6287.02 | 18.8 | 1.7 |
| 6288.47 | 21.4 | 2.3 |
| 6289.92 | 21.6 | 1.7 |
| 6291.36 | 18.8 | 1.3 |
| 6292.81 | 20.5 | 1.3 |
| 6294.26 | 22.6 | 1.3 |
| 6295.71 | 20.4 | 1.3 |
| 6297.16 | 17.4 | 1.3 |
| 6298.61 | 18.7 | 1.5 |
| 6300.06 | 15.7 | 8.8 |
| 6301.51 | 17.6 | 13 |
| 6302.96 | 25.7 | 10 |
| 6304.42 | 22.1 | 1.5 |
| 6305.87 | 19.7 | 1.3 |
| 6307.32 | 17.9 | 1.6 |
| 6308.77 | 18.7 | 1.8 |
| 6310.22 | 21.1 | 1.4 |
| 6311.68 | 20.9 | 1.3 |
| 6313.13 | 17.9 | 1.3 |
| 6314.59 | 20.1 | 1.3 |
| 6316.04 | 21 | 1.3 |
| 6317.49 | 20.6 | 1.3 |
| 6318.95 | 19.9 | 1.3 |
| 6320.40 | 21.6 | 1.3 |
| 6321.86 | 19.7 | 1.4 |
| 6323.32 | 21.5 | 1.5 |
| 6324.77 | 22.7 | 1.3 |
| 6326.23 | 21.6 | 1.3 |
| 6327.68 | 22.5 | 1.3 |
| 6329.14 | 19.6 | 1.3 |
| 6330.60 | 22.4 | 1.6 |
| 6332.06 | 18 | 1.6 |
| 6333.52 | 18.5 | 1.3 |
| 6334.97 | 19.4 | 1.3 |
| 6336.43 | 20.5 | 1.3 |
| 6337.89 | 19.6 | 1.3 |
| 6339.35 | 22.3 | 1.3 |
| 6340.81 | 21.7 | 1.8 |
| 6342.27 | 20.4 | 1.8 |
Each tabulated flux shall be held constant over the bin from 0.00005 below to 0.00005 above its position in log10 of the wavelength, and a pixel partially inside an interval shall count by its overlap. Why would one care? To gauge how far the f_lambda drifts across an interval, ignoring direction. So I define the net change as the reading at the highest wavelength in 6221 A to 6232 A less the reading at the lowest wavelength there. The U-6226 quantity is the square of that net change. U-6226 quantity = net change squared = 2.6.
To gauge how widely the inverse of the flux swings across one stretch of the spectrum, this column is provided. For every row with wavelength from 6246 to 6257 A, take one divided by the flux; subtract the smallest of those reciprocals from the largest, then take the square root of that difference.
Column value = 0.090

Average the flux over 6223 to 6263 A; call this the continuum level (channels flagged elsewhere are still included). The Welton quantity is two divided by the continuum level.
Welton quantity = 0.097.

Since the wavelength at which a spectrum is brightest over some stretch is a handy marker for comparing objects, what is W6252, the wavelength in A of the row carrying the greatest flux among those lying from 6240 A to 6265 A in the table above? 6261.02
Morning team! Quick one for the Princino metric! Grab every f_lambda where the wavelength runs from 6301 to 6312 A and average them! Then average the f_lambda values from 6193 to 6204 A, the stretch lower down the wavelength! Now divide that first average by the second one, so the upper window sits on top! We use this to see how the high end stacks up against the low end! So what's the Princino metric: 1.01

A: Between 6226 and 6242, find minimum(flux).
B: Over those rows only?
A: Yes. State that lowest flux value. 16.8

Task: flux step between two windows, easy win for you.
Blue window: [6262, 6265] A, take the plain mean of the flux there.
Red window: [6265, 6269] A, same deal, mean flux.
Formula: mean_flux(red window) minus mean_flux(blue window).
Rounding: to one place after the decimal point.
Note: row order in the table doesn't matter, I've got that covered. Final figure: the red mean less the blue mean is -1.0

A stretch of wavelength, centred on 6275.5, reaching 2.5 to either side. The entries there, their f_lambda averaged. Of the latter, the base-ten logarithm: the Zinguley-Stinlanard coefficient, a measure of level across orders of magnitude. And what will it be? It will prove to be 1.28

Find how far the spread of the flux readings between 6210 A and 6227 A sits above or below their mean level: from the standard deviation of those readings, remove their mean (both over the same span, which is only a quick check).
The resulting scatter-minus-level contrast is -20.7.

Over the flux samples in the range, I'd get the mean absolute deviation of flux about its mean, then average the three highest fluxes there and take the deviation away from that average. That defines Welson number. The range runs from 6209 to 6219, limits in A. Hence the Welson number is 22.1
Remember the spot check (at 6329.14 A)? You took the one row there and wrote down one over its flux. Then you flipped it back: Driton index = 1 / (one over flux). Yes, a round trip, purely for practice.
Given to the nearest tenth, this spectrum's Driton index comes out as 19.6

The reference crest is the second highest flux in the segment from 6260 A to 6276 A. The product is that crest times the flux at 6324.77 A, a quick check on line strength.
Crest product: 484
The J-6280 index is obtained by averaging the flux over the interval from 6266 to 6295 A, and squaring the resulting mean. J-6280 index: 388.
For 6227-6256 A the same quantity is 414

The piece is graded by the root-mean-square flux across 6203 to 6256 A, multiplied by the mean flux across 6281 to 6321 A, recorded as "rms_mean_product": 421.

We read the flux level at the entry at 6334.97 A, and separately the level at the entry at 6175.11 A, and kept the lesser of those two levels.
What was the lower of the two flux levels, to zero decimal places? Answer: 19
